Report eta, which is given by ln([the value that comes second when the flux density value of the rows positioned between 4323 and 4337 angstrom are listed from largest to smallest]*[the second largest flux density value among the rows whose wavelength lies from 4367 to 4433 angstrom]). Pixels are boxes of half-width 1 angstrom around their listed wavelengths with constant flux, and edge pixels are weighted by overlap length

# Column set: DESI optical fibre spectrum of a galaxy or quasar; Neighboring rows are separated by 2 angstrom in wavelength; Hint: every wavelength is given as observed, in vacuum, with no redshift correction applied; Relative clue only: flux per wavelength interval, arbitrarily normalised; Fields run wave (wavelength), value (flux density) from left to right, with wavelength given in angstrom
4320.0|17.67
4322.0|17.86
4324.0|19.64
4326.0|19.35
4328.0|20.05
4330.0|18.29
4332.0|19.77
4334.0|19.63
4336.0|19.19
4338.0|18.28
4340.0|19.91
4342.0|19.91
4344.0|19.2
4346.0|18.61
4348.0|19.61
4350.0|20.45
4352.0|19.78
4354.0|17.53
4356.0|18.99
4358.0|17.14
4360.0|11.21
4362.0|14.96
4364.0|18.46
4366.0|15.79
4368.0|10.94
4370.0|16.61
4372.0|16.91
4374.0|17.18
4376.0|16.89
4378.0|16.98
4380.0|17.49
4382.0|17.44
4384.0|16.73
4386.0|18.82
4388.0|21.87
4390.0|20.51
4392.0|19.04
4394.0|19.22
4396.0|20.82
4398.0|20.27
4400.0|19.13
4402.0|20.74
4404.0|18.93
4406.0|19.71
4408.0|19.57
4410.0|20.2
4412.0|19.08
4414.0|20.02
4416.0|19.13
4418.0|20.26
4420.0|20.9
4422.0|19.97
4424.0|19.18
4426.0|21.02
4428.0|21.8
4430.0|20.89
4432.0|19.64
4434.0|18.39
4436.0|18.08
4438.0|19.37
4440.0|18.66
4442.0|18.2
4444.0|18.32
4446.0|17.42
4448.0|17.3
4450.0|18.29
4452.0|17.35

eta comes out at 6.07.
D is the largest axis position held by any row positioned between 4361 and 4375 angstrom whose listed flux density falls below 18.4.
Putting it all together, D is 4374.0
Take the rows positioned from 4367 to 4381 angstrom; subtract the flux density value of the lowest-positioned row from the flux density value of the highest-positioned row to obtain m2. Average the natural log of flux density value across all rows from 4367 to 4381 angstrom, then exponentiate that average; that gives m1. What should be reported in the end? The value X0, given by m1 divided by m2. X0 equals 2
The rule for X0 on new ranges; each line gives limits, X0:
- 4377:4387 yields 9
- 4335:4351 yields 15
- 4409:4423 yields -87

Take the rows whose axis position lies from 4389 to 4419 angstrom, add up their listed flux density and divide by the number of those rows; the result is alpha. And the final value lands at 19.8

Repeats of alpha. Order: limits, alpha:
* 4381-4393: 19.1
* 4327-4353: 19.4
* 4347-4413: 18.2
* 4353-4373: 15.9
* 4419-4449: 19.3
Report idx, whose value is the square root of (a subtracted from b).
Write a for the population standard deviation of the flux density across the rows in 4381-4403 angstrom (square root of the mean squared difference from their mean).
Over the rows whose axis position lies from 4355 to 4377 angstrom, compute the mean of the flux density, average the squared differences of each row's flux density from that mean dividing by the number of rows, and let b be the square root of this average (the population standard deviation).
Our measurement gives 1.03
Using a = 1.46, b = 2.5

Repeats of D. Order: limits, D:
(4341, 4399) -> 4384.0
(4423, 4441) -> 4436.0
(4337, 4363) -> 4362.0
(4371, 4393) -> 4384.0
